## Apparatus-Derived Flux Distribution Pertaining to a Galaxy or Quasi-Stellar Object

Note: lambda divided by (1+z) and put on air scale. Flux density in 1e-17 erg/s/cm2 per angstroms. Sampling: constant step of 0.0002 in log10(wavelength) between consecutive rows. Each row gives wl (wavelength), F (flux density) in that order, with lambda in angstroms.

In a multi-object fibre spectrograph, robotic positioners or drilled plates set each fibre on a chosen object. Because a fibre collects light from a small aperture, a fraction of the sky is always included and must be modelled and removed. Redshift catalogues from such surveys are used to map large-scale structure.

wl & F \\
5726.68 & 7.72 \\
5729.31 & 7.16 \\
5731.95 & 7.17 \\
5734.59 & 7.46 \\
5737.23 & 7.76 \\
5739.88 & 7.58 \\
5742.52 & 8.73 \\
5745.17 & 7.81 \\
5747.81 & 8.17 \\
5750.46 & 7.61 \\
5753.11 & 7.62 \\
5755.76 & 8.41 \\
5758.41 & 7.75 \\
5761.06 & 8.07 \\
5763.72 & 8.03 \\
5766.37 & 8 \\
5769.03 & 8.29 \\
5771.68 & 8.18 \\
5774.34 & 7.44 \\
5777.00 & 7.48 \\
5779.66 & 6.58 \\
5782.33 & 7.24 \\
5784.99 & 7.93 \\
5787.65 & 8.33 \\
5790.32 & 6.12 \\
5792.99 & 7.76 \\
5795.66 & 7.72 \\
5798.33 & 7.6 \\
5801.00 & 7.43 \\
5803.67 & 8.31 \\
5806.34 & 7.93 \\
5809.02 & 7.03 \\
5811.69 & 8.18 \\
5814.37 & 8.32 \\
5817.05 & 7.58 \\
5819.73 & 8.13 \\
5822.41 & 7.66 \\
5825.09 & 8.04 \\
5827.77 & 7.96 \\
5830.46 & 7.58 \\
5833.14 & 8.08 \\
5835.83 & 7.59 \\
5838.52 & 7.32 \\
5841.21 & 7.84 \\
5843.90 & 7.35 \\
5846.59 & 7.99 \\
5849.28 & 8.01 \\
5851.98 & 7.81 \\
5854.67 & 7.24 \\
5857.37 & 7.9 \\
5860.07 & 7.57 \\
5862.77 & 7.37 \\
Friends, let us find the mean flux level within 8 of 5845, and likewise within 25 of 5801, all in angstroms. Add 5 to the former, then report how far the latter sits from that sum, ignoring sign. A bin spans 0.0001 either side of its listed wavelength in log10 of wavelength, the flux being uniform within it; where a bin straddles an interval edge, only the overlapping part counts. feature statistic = 5.07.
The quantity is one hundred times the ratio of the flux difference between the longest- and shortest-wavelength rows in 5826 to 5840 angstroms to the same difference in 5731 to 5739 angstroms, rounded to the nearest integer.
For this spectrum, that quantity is -108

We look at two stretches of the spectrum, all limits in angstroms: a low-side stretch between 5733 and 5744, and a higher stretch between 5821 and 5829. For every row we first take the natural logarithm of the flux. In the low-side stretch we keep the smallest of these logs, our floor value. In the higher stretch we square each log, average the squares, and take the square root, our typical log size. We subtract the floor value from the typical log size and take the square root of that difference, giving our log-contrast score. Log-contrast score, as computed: 0.236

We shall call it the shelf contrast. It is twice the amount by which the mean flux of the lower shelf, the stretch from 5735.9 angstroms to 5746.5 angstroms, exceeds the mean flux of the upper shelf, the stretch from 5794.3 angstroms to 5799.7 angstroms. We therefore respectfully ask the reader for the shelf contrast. 0.62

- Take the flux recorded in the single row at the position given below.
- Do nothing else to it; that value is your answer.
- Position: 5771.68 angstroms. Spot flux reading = 8.18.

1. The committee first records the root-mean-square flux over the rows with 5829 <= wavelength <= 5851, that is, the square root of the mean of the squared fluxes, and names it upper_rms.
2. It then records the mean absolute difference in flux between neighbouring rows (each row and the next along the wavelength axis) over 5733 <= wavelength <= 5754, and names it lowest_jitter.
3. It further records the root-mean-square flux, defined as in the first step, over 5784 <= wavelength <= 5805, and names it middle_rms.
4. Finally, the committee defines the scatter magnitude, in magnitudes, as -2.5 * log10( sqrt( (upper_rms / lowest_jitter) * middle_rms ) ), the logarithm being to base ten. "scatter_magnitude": -2.60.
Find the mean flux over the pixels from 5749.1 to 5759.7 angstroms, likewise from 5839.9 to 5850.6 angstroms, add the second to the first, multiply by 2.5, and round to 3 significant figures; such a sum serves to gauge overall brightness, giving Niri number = 39.1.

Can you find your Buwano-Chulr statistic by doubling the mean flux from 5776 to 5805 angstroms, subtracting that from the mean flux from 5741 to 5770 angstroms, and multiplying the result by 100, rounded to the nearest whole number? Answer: -696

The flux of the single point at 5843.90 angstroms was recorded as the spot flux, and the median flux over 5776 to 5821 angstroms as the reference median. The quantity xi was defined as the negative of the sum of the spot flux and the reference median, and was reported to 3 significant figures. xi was -15.1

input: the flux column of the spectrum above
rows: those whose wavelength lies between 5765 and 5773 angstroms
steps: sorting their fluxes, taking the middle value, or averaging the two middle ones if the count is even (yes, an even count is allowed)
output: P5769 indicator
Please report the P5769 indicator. 8.2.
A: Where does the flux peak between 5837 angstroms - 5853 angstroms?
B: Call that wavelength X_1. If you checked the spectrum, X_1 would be 5849.28 angstroms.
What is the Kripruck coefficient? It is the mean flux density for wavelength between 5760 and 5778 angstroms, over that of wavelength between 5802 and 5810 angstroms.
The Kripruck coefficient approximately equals 1.02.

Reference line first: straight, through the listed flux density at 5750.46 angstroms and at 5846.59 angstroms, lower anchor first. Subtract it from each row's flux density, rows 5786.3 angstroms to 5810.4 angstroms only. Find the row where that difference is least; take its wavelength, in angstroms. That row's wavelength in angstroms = 5790.32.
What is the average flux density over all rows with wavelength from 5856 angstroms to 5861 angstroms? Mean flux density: 7.7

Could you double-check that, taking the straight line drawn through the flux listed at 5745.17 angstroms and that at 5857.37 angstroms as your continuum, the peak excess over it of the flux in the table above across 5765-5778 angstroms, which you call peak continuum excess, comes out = 0.46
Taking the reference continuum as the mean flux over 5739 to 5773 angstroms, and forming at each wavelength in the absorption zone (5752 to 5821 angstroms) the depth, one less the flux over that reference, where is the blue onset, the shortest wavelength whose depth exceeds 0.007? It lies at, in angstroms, 5753.11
